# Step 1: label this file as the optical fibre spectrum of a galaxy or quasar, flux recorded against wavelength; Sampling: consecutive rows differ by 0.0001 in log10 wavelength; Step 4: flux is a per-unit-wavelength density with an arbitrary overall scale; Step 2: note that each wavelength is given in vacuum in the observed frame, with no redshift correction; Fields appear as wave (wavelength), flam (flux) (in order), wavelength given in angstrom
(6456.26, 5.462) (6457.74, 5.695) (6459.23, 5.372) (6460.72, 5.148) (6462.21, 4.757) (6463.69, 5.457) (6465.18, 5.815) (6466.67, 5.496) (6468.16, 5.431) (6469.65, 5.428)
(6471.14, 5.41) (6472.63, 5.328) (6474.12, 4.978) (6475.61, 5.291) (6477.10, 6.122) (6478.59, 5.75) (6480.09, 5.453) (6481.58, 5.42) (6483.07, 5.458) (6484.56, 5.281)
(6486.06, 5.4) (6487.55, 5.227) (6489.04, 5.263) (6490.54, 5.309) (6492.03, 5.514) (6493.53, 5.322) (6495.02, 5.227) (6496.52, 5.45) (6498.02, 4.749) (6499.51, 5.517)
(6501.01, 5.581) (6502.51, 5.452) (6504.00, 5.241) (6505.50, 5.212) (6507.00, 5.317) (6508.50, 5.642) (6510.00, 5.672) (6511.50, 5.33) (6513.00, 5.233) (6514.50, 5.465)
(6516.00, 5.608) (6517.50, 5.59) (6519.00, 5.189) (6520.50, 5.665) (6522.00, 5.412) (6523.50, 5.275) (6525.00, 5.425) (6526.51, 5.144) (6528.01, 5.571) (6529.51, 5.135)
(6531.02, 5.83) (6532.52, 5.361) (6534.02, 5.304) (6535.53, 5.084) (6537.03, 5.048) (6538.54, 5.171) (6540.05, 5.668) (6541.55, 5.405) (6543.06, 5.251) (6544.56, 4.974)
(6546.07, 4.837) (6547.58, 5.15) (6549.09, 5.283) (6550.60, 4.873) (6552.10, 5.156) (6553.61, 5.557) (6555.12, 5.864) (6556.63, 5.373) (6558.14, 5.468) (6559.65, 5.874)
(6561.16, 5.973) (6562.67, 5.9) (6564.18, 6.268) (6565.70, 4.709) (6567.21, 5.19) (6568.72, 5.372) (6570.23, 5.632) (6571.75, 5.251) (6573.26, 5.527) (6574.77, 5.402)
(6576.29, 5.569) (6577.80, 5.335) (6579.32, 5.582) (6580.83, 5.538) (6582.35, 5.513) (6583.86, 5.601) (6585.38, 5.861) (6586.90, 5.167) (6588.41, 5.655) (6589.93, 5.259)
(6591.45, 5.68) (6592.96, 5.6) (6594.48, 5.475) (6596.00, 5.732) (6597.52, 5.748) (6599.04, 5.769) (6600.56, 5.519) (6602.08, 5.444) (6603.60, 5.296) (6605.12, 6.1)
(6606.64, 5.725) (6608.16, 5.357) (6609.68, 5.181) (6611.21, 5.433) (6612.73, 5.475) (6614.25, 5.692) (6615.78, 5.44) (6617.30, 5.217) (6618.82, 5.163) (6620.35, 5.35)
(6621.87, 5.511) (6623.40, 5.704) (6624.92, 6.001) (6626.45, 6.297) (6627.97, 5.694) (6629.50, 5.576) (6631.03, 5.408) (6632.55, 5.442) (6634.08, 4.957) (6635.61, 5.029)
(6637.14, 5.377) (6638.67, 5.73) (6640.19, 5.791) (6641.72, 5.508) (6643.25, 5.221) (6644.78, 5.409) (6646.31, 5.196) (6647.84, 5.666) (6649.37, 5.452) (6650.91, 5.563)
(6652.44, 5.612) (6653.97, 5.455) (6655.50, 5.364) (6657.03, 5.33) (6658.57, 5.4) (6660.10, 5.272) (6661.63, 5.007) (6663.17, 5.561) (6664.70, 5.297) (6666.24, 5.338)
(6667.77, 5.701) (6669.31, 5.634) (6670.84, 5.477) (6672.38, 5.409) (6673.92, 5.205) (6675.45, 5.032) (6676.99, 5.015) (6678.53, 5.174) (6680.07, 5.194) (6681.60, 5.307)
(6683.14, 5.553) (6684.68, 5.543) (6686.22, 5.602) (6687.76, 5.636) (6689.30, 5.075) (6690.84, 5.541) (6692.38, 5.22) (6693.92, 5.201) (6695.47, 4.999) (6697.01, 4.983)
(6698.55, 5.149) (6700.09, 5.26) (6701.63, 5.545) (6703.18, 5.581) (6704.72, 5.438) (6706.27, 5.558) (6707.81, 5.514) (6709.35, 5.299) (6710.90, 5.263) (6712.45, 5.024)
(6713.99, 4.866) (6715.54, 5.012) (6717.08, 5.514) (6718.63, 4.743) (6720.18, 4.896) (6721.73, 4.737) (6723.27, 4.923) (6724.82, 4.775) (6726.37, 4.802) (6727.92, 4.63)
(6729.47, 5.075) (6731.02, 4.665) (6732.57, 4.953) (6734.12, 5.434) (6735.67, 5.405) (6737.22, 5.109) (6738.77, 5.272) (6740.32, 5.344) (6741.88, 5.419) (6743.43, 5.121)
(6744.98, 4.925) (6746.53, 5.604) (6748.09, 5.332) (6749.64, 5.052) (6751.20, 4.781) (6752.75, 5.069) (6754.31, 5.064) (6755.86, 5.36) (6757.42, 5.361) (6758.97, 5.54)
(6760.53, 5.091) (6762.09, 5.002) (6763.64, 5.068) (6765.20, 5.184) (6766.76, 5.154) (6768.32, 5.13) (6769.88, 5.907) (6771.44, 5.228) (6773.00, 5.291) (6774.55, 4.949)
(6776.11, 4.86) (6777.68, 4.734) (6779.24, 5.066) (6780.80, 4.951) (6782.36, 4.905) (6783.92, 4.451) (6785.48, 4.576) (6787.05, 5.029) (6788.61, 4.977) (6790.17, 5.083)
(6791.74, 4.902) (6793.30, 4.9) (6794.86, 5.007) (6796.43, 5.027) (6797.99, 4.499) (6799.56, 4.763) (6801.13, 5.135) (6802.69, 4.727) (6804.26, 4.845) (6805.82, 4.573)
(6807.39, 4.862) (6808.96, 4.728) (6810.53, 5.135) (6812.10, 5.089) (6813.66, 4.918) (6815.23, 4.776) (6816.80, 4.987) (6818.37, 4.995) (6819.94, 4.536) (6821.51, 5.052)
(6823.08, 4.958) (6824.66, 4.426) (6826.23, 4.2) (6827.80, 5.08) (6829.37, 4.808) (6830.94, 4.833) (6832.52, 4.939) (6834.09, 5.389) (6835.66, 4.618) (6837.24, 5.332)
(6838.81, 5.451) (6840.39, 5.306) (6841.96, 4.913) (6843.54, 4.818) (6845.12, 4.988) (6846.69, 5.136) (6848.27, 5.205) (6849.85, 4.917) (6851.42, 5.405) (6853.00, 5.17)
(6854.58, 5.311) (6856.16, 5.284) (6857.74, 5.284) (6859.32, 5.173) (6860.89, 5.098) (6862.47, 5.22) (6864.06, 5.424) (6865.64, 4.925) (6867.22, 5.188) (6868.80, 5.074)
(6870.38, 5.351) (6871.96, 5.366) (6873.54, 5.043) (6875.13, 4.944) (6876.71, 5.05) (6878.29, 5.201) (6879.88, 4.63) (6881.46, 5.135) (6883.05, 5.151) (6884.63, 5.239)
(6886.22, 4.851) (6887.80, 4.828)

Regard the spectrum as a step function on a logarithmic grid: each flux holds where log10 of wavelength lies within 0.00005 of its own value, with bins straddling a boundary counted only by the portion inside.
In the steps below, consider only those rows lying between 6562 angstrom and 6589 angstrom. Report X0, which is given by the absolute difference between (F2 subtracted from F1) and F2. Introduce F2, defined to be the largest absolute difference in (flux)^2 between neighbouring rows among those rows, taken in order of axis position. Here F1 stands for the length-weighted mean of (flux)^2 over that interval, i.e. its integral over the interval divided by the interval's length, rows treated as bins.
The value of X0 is 4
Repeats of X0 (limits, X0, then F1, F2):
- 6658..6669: 17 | 29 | 5.9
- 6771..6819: 14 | 24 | 5.0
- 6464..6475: 22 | 29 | 3.6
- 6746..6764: 17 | 27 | 4.8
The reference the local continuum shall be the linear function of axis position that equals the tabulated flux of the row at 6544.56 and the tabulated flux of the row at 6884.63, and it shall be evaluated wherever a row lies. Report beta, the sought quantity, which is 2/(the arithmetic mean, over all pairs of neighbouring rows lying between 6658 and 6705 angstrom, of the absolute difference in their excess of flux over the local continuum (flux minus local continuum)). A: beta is 11.4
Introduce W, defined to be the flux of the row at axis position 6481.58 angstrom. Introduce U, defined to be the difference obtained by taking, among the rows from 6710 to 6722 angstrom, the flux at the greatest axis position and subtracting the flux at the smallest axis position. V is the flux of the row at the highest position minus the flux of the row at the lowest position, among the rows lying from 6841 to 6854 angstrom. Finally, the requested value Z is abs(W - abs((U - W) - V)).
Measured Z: 0.8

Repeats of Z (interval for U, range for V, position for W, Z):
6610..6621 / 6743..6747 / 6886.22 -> 0.6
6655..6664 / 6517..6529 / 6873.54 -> 0.2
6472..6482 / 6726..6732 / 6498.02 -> 0.2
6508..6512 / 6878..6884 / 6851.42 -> 0.3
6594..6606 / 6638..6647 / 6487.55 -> 1.2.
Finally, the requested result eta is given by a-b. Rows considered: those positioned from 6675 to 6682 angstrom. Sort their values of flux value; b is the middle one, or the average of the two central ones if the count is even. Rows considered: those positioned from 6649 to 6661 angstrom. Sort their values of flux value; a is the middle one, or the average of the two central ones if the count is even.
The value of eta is 0.3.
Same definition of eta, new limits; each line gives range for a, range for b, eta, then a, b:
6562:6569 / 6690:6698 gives 0.2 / 5.37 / 5.20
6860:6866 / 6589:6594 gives -0.4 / 5.16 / 5.60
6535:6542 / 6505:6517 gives -0.2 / 5.17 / 5.40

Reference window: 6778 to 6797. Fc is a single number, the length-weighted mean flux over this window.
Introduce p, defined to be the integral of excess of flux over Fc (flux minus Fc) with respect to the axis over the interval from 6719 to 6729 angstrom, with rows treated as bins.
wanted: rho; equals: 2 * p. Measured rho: -2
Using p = -1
